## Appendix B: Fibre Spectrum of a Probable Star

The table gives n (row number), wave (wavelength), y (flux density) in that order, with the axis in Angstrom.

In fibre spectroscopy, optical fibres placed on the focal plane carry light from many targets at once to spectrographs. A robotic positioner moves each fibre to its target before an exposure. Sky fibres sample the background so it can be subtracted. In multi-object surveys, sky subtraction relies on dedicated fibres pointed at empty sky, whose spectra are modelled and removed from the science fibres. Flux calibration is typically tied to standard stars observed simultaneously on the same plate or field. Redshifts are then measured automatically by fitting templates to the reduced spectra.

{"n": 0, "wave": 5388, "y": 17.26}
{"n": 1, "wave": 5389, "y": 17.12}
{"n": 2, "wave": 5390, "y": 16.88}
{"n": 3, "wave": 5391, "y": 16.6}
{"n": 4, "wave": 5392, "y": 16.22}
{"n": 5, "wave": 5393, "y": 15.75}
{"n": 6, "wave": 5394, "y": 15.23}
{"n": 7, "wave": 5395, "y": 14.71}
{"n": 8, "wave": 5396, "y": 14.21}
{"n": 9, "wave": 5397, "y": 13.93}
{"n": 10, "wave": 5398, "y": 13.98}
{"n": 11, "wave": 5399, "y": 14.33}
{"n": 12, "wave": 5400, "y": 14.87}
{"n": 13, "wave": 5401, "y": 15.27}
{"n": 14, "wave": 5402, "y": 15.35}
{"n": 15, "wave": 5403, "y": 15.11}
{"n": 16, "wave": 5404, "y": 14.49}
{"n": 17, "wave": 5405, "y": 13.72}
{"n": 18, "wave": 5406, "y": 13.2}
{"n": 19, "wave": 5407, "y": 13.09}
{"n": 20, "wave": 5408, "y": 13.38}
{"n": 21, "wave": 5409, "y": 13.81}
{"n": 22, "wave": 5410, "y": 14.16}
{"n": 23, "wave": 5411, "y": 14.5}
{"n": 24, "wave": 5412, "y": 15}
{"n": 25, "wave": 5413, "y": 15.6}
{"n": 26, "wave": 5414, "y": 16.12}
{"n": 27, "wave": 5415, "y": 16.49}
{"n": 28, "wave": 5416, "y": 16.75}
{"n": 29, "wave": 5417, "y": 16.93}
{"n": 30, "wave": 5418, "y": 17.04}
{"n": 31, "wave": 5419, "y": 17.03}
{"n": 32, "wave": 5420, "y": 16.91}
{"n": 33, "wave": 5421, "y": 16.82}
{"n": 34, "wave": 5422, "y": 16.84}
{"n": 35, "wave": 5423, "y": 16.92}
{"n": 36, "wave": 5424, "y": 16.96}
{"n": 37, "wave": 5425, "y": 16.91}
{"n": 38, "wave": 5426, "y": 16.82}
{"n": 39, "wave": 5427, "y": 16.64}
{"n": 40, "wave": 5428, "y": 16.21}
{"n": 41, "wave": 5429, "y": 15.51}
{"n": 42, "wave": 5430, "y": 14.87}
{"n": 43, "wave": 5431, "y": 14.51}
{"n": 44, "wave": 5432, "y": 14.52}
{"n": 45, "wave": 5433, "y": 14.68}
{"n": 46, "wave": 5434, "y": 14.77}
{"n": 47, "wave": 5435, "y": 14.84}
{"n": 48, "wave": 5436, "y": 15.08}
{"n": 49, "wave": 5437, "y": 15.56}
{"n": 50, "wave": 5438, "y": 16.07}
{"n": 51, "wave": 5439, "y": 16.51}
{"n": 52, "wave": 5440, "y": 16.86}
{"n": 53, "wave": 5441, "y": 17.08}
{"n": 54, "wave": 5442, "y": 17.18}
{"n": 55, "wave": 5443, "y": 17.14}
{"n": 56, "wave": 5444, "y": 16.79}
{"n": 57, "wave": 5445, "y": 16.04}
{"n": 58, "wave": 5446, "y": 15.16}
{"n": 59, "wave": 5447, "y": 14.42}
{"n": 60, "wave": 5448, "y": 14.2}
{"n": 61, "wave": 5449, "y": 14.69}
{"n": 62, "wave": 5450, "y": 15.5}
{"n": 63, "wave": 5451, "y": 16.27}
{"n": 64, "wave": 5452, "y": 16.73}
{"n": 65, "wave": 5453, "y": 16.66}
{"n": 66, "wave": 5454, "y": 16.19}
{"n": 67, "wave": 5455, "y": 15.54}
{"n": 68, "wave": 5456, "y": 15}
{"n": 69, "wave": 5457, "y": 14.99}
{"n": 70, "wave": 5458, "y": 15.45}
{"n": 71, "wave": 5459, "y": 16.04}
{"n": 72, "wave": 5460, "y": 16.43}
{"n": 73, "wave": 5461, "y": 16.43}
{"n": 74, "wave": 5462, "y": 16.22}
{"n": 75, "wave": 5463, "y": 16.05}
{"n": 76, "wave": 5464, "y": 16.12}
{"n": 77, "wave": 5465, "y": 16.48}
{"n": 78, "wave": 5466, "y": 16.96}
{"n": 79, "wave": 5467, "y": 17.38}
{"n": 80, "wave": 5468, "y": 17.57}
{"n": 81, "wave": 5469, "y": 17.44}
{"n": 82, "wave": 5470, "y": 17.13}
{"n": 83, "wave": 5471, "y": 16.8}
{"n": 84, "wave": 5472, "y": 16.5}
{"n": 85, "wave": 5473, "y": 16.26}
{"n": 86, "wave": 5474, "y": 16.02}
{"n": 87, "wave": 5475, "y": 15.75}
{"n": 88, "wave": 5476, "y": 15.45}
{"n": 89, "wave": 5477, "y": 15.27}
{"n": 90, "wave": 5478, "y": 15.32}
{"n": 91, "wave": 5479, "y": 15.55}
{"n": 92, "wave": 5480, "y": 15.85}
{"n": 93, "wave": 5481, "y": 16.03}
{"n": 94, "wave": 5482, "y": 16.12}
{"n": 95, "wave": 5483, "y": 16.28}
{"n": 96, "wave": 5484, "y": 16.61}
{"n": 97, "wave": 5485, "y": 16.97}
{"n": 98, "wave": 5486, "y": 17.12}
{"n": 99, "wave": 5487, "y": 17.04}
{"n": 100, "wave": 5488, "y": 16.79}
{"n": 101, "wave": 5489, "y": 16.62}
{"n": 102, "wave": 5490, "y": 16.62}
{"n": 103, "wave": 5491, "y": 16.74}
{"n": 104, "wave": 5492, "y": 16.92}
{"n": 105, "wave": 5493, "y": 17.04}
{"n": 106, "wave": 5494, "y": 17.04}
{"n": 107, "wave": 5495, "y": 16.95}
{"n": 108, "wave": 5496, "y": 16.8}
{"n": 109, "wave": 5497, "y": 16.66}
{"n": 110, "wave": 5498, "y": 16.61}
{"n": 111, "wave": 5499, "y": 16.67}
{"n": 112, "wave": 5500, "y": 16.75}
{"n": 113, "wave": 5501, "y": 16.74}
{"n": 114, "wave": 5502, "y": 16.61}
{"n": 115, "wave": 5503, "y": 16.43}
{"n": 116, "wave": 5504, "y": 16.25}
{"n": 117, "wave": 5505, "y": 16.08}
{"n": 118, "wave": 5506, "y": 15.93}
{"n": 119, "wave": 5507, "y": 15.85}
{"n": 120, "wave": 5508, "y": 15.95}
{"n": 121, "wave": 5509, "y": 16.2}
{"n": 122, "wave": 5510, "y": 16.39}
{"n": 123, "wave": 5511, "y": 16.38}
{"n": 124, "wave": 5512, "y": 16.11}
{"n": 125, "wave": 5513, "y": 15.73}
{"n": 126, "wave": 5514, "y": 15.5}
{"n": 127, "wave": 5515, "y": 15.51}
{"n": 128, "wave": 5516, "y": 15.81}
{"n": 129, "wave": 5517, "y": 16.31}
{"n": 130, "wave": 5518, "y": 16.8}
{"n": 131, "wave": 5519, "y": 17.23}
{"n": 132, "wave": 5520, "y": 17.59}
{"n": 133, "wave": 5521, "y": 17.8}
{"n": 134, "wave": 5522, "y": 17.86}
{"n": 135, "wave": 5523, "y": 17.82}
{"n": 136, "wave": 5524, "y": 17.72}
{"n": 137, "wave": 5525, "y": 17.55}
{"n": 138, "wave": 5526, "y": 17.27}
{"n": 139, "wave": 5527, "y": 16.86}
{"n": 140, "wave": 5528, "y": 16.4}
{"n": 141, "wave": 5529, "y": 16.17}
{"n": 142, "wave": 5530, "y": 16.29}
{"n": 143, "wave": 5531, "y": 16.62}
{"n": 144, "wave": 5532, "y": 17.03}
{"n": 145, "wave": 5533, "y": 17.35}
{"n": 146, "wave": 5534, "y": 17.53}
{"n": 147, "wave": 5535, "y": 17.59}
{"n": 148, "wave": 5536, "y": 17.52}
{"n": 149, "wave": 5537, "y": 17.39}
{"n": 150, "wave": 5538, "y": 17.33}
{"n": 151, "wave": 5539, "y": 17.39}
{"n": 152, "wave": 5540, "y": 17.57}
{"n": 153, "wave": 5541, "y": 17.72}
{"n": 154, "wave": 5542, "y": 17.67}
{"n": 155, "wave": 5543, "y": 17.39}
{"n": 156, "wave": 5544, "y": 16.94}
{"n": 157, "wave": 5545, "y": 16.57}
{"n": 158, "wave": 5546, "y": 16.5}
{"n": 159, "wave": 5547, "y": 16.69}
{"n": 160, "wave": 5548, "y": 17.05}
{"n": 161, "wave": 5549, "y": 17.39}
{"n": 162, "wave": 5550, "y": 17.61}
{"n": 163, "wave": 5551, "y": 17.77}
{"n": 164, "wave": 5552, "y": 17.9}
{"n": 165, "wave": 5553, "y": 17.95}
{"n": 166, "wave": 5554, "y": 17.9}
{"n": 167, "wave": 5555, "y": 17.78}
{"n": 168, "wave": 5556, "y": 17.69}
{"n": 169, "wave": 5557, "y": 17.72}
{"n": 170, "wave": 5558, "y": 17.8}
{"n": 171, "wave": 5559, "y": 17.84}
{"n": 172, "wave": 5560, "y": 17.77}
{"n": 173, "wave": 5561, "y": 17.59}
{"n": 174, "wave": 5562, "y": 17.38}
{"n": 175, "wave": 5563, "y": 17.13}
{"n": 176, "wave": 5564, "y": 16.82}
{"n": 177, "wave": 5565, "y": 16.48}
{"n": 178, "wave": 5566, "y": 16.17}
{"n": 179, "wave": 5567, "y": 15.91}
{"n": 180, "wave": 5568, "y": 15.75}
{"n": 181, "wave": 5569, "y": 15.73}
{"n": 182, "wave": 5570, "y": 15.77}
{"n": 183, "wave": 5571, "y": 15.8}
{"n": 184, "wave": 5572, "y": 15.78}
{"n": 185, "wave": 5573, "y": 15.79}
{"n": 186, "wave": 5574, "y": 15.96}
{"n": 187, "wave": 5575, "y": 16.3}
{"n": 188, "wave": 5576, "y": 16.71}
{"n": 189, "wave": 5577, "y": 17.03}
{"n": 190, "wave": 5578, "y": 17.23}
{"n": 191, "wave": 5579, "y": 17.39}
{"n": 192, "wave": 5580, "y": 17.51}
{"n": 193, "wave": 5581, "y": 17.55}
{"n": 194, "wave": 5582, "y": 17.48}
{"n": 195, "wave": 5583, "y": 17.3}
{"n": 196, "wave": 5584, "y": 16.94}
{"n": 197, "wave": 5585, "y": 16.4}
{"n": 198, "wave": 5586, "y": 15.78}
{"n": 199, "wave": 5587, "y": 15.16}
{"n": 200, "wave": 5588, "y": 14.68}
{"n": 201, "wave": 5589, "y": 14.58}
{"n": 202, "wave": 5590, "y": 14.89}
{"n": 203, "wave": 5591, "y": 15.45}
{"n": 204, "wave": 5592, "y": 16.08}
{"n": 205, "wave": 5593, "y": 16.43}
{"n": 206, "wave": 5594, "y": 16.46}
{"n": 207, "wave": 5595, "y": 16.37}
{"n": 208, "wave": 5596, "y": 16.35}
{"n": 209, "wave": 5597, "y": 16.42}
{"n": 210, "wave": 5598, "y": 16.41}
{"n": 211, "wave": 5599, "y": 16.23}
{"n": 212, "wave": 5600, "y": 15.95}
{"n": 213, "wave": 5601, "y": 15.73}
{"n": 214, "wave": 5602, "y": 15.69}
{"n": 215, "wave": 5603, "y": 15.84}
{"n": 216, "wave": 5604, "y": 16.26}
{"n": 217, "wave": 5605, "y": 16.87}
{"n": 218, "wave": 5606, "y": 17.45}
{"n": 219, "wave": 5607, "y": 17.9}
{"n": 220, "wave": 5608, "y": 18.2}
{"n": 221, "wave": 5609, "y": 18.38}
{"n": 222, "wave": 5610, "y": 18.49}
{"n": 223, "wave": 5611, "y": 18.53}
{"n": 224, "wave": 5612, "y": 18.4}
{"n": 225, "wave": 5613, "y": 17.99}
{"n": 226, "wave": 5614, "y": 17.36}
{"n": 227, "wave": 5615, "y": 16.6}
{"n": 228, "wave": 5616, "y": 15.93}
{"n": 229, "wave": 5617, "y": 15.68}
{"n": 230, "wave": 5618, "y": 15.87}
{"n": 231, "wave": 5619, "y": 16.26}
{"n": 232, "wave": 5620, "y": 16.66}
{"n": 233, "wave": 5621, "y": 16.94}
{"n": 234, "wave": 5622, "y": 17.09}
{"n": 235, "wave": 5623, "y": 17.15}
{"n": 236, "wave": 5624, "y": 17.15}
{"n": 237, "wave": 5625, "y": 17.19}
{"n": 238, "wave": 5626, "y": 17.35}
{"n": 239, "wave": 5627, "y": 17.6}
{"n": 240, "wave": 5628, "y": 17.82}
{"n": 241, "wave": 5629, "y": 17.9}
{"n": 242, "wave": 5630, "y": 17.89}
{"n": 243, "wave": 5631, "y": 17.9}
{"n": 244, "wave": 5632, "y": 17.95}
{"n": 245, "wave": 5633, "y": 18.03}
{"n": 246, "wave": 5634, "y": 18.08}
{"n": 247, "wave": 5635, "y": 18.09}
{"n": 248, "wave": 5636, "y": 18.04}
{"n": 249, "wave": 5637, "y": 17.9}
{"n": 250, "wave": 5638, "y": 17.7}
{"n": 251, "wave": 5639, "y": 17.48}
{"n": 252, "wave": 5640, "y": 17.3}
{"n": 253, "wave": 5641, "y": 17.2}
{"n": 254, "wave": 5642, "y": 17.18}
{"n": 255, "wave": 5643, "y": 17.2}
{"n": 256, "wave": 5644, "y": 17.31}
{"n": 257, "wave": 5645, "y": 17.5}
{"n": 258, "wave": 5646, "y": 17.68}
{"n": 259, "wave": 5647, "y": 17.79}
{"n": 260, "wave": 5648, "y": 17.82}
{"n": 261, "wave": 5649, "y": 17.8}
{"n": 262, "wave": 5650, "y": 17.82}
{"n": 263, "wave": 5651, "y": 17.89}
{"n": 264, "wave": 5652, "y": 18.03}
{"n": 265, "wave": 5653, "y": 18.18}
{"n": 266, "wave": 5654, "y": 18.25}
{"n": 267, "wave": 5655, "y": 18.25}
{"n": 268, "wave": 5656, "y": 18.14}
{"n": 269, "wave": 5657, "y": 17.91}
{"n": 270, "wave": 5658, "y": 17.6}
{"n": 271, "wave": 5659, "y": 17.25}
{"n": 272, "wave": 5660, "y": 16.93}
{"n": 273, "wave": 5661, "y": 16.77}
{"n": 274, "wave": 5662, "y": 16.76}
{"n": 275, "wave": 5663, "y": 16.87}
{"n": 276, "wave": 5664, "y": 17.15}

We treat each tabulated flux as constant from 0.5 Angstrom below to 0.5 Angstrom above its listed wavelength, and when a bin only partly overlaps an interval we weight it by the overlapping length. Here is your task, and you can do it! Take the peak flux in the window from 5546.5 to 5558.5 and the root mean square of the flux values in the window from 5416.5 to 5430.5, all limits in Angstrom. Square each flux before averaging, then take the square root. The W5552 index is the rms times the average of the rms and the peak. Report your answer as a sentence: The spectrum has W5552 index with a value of 287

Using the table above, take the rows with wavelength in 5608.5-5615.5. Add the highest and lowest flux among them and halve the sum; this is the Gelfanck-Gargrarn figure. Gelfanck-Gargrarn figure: 17.6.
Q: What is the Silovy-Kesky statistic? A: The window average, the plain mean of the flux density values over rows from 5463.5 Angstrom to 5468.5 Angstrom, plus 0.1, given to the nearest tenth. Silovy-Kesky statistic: 17.0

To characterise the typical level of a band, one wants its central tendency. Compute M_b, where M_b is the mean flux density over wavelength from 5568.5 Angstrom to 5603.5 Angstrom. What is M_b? 16.2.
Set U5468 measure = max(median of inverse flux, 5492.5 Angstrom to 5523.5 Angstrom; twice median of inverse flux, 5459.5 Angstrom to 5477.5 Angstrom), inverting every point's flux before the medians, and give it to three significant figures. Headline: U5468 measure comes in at 0.122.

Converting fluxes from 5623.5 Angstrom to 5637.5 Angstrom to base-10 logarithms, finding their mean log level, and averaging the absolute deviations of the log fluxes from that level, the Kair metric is 0.0064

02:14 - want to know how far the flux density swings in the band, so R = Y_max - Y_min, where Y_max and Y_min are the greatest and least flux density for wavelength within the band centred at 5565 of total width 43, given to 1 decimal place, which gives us 2.2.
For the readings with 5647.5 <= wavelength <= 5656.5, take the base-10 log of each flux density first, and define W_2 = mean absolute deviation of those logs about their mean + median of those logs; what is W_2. 1.26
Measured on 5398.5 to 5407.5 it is 1.18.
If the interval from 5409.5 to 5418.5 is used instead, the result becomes 1.23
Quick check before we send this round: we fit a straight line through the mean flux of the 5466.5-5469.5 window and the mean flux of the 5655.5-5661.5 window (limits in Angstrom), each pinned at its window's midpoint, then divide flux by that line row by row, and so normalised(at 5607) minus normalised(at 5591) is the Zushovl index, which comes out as 0.141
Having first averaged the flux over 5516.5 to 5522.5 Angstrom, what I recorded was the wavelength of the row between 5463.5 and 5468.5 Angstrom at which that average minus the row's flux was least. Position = 5468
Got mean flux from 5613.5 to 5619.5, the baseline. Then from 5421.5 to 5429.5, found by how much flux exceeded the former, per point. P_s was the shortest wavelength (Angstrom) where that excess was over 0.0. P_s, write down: 5422 Angstrom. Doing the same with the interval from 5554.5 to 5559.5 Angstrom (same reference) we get 5555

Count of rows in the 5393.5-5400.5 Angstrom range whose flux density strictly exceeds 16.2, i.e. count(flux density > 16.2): 0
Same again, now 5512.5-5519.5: 3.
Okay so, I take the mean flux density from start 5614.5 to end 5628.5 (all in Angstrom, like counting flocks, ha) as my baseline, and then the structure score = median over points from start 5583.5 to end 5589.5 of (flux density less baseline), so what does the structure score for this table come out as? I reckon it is -1.3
